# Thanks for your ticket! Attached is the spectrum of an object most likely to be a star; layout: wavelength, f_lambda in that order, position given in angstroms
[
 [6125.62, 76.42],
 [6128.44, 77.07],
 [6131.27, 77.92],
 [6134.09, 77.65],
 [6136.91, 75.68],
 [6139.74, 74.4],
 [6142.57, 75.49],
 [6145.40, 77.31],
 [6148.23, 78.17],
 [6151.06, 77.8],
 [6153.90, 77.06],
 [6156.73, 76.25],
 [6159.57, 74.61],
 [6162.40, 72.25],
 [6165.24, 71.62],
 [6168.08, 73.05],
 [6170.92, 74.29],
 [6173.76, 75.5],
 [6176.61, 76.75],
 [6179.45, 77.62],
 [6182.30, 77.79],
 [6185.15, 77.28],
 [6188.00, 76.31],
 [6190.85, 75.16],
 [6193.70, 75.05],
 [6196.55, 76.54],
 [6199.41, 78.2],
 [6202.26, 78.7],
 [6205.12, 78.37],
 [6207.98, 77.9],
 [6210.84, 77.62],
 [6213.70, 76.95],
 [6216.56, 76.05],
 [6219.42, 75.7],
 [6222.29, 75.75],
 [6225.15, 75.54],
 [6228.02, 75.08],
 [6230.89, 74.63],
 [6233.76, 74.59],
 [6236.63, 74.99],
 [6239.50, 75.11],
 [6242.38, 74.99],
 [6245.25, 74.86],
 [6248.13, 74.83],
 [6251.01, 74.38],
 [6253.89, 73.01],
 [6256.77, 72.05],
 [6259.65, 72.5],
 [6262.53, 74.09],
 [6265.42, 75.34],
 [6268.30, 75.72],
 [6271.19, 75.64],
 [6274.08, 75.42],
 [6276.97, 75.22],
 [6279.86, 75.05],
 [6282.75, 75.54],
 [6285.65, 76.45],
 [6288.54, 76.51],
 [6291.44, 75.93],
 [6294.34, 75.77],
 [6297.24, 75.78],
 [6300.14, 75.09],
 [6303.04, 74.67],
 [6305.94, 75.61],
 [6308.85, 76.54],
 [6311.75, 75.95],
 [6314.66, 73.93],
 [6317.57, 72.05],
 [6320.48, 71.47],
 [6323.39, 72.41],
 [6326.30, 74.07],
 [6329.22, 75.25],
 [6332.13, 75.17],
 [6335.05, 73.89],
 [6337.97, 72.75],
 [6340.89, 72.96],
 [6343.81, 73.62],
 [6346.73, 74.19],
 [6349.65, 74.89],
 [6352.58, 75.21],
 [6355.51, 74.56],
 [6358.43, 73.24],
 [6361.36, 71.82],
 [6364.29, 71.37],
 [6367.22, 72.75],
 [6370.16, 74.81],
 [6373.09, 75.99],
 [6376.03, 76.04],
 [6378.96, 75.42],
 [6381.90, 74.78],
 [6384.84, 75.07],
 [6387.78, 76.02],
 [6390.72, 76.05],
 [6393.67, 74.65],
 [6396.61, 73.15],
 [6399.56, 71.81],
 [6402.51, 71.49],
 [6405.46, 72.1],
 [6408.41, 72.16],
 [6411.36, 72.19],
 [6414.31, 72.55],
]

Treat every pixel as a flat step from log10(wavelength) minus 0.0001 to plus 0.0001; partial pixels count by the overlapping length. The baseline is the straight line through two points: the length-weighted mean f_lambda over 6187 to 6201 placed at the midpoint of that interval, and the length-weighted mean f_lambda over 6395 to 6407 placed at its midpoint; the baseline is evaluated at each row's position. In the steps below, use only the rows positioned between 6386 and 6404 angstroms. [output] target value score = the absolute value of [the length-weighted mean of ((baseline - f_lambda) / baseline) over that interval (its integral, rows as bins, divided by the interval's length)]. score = 0.022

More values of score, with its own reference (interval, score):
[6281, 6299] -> 0.021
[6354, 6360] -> 0.011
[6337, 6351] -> 0.006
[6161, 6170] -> 0.058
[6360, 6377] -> 0.013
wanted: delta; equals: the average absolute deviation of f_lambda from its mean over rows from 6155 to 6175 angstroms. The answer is 1.4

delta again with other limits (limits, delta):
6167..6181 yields 1.4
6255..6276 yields 1.3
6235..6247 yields 0.1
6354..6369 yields 0.9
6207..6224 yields 0.8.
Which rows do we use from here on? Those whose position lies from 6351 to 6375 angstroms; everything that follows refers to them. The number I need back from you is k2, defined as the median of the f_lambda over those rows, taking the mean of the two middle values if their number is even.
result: 73.9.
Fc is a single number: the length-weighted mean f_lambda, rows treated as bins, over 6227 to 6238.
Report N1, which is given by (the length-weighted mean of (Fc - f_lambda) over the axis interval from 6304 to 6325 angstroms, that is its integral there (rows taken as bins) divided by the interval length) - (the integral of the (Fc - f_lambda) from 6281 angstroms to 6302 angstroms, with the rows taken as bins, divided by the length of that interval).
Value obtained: 2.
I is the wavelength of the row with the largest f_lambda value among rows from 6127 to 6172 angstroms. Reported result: 6148.23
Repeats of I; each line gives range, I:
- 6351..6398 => 6390.72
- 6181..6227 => 6202.26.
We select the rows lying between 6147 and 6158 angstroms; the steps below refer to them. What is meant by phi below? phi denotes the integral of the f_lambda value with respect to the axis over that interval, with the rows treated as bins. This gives 851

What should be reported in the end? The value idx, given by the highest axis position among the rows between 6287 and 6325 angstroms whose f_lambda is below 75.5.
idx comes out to 6323.39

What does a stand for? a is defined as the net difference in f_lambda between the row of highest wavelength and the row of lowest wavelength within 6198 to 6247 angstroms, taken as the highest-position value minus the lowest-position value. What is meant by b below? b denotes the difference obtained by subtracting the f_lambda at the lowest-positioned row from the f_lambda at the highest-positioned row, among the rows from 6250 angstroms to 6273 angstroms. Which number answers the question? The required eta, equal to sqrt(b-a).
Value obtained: 2.14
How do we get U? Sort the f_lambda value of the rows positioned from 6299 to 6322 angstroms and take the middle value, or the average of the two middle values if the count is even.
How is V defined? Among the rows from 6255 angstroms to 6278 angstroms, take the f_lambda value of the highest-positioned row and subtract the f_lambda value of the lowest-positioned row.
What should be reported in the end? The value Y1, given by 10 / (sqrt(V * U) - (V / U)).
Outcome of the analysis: 0.7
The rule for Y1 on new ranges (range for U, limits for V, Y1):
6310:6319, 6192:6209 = 0.7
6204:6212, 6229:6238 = 1.9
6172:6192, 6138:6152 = 0.6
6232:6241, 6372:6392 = 4.7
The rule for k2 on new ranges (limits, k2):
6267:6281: 75.4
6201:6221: 77.6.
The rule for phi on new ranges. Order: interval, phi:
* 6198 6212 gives 1094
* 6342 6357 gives 1117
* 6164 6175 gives 810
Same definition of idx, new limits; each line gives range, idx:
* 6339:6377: 6370.16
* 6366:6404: 6402.51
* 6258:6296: 6279.86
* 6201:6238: 6236.63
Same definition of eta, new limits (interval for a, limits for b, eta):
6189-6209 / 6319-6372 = 0.77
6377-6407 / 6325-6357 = 1.95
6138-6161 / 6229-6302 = 0.50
